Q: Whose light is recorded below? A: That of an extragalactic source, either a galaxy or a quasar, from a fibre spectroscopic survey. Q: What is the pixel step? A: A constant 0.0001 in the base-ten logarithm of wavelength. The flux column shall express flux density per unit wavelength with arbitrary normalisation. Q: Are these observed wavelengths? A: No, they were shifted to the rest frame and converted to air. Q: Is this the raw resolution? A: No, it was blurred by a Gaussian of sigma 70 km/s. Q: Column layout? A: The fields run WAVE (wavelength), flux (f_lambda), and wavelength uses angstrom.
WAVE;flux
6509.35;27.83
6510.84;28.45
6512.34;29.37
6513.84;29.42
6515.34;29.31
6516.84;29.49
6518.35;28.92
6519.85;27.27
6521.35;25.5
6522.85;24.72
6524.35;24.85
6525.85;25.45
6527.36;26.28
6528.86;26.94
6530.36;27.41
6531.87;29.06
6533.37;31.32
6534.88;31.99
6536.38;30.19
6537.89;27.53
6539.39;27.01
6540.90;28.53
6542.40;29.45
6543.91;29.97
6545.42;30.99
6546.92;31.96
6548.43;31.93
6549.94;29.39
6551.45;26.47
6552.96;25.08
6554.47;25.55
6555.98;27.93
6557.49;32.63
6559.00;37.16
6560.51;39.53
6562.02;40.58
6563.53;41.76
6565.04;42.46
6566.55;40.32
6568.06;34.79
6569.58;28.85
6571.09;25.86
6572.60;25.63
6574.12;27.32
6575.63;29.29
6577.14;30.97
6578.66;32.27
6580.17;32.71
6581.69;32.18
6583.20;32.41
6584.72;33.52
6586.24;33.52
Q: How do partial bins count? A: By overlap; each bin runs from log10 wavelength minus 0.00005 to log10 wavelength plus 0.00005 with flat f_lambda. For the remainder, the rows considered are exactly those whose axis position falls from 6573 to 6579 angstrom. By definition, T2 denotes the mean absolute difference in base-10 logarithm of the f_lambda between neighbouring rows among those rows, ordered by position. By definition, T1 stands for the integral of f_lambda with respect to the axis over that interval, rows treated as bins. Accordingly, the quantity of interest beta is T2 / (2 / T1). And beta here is 2.1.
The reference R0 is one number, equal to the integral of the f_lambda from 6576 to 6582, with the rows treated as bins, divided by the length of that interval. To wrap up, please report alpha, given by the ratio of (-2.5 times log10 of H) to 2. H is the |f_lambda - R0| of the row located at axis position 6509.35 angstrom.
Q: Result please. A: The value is -0.75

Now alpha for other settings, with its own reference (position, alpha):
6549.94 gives -0.49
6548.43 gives 1.31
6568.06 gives -0.59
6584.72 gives -0.28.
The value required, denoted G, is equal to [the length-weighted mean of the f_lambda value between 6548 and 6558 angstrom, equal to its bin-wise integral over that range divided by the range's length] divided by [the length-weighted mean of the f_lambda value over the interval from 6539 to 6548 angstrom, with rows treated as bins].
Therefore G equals 0.94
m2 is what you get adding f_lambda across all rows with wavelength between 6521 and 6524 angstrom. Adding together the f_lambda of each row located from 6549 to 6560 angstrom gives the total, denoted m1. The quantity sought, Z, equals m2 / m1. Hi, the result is 0.2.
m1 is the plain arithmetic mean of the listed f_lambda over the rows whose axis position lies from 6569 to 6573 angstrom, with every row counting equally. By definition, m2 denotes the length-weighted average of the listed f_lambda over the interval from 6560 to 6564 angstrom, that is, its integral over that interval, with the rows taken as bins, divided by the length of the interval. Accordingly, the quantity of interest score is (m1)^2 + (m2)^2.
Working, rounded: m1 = 27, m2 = 40.6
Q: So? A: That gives 2368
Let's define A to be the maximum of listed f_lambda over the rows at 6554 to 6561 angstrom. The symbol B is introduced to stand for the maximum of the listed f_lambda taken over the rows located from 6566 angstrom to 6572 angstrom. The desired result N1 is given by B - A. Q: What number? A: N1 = 1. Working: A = 39.53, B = 40.32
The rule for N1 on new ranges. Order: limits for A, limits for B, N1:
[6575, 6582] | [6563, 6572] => 10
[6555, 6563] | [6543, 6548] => -9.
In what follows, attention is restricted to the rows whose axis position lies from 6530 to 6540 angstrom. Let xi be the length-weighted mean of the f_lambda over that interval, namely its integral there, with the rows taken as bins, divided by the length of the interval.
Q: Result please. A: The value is 29.3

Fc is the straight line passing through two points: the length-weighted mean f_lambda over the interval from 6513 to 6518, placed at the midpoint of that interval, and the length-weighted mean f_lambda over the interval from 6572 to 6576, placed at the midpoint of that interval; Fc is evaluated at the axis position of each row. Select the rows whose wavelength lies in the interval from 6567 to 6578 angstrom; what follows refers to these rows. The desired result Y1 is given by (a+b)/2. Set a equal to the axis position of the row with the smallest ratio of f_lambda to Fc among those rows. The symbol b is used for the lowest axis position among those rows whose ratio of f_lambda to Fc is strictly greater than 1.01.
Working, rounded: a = 6572.60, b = 6568.06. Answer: 6570.3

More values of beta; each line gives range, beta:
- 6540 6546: 1.1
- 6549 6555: 2.1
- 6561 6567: 1.7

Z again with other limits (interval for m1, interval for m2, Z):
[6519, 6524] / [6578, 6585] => 2.1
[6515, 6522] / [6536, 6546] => 1.4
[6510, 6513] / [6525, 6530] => 1.4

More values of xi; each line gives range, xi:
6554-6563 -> 34.4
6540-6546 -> 29.6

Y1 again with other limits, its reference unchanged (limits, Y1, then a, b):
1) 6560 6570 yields 6565.0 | 6569.58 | 6560.51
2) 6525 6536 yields 6528.9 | 6525.85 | 6531.87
